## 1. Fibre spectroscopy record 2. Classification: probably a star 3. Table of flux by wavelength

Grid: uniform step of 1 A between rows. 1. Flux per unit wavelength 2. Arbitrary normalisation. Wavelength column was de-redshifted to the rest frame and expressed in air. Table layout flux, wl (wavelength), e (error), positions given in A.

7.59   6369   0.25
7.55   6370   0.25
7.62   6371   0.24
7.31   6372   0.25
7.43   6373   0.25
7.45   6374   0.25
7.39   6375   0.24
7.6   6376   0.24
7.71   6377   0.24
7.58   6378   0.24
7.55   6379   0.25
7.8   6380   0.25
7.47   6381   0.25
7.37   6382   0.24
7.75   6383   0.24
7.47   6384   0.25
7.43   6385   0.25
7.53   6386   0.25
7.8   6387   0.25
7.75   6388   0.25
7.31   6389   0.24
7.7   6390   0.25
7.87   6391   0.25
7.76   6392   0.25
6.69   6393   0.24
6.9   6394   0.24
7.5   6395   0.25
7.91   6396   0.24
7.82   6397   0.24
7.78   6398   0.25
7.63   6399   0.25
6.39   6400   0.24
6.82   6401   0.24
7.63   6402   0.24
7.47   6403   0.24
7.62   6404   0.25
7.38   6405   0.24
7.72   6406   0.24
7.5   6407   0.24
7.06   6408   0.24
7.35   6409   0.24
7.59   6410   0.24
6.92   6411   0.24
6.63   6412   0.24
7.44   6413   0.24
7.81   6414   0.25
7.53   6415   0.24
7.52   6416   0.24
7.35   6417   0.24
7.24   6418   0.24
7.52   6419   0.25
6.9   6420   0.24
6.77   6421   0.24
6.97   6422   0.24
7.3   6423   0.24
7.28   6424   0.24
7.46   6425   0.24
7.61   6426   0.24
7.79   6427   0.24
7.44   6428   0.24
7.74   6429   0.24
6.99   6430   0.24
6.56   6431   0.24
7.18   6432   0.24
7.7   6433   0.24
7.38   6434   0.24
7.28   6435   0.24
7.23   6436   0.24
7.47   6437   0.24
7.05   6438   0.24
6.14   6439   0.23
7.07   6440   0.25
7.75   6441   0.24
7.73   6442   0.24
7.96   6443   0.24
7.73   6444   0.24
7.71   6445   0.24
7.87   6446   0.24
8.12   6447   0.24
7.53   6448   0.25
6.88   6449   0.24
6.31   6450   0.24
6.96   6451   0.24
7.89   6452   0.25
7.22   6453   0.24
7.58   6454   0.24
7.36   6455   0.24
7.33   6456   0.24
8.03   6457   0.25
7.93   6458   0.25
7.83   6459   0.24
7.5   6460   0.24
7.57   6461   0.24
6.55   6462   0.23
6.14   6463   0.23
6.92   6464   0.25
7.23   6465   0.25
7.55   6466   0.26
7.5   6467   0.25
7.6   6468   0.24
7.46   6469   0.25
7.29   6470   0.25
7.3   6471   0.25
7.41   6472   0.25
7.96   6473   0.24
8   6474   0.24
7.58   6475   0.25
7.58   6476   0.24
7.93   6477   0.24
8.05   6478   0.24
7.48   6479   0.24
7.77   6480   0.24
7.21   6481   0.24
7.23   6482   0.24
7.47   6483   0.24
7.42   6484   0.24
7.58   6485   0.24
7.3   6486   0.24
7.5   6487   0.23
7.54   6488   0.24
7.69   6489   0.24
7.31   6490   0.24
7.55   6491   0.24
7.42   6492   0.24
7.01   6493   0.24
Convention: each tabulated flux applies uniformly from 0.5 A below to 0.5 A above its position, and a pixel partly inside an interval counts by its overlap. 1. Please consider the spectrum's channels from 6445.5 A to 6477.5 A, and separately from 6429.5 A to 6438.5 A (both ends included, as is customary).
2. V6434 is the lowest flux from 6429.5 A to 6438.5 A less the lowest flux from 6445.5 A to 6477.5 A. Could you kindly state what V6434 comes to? 0.4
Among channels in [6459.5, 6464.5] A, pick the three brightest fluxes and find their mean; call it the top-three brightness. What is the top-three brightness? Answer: 7.33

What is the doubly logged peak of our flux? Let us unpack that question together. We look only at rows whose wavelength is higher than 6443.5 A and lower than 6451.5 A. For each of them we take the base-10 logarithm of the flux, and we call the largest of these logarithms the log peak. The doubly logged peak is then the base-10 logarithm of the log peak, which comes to -0.0412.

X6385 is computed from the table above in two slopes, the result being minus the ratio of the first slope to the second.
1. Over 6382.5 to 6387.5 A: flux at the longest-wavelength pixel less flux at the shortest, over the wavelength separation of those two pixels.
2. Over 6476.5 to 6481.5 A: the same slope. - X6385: 0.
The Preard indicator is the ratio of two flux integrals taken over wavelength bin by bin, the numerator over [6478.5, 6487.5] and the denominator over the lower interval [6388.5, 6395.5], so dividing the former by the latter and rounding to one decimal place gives 1.3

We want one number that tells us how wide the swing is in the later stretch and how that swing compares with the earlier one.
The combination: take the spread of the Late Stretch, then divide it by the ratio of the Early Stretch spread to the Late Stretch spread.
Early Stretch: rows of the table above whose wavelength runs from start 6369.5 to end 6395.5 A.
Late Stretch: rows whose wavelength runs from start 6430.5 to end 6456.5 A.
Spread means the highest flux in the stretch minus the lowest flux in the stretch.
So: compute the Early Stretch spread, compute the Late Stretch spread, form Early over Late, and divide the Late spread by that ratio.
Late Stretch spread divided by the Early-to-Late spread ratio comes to 3.3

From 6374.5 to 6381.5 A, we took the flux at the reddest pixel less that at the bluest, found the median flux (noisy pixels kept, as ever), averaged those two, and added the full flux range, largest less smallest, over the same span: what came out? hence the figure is 4.24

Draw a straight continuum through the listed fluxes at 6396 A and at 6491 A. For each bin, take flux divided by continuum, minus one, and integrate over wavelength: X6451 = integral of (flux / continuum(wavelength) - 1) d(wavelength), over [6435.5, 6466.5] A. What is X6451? -1.4 A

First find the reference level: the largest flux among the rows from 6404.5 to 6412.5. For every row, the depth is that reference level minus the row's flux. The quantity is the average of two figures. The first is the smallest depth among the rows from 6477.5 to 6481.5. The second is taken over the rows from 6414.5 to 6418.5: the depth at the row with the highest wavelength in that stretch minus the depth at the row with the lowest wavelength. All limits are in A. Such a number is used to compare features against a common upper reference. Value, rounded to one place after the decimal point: 0.0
